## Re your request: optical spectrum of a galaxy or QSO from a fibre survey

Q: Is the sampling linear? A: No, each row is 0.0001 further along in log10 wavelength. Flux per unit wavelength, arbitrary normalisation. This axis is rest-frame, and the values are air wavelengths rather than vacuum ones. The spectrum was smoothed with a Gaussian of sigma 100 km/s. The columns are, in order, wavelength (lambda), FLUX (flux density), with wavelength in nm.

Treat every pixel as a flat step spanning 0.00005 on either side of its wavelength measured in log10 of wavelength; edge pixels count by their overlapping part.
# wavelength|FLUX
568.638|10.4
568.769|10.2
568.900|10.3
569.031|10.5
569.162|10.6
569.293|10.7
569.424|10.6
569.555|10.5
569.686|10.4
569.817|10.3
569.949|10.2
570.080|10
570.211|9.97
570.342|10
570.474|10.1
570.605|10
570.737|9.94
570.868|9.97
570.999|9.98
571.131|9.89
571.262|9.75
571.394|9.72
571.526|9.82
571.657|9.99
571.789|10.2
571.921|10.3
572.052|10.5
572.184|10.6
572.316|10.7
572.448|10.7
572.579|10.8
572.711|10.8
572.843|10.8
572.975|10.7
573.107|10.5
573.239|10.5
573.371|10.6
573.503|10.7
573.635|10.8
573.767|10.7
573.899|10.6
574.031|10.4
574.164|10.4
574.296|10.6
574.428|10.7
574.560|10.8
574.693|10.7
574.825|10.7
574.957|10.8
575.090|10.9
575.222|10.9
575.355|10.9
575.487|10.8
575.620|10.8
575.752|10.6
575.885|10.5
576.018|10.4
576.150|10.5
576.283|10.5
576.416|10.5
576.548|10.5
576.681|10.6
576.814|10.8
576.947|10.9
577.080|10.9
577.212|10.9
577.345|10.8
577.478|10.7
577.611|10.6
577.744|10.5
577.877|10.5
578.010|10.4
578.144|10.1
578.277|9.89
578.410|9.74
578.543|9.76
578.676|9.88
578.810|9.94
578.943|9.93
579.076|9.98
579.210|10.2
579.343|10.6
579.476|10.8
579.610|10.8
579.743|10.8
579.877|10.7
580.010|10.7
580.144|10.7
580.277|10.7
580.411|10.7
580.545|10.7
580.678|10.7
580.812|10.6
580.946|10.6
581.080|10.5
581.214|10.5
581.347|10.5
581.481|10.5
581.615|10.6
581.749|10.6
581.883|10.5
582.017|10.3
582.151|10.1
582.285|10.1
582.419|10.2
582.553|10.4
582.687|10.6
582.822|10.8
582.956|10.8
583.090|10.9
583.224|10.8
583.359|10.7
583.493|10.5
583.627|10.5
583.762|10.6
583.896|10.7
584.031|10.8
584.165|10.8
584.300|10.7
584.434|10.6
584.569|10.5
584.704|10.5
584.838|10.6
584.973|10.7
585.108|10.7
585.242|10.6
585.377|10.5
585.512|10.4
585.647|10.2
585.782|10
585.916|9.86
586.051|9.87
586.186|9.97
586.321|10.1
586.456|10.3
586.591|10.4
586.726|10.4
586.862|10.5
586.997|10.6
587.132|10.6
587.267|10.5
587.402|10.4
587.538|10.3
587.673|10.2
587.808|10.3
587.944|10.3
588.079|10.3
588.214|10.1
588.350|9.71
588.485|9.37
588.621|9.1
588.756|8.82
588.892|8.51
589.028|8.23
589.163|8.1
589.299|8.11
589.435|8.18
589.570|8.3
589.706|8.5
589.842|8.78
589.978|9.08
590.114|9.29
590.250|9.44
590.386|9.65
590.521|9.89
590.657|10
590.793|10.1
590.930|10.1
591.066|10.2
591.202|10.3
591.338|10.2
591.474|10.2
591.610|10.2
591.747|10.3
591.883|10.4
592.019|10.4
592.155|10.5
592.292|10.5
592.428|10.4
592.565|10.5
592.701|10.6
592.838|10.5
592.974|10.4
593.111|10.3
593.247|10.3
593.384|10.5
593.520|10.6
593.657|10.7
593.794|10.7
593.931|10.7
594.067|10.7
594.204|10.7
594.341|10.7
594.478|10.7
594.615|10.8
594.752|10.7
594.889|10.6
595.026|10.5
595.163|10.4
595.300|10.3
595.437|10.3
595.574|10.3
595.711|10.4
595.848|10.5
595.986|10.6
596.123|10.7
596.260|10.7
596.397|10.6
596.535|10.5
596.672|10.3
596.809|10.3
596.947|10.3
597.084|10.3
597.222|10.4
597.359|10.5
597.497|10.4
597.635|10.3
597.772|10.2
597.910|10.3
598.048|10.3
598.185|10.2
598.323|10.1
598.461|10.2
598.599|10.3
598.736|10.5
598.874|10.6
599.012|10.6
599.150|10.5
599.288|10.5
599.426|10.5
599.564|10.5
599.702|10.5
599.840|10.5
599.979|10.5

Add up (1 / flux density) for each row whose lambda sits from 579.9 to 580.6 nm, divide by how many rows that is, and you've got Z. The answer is 0.0935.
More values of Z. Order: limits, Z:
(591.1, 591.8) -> 0.0977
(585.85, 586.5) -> 0.0998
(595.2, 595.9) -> 0.0965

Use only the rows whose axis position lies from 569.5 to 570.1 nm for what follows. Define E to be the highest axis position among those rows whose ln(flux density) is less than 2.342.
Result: 570.080 nm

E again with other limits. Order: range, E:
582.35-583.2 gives 582.553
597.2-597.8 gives 597.772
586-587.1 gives 586.726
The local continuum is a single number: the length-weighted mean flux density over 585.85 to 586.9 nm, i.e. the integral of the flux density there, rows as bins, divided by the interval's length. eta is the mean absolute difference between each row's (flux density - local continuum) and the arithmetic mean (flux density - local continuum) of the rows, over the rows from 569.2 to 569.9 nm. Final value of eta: 0.120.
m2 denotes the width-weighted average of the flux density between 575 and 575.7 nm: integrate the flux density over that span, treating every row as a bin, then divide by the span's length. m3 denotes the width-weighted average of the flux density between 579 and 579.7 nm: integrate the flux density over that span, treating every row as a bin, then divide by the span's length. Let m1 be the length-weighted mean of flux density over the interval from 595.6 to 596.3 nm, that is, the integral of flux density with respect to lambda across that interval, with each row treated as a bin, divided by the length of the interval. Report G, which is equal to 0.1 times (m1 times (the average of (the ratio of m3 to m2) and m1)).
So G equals 6.1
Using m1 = 10.6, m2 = 10.9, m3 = 10.5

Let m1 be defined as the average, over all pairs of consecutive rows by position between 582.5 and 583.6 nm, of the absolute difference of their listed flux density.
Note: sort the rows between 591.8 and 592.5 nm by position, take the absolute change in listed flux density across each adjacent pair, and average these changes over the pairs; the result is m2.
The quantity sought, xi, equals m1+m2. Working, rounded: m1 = 0.129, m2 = 0.05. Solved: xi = 0.18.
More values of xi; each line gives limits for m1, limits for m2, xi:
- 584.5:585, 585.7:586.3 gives 0.15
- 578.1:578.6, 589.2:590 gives 0.32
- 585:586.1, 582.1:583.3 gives 0.23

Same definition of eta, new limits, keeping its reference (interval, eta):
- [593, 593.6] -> 0.125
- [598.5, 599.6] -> 0.050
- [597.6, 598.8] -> 0.081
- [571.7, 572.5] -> 0.167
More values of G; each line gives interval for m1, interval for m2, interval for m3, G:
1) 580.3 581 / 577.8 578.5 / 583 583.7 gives 6.2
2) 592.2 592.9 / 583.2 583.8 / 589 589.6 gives 5.9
